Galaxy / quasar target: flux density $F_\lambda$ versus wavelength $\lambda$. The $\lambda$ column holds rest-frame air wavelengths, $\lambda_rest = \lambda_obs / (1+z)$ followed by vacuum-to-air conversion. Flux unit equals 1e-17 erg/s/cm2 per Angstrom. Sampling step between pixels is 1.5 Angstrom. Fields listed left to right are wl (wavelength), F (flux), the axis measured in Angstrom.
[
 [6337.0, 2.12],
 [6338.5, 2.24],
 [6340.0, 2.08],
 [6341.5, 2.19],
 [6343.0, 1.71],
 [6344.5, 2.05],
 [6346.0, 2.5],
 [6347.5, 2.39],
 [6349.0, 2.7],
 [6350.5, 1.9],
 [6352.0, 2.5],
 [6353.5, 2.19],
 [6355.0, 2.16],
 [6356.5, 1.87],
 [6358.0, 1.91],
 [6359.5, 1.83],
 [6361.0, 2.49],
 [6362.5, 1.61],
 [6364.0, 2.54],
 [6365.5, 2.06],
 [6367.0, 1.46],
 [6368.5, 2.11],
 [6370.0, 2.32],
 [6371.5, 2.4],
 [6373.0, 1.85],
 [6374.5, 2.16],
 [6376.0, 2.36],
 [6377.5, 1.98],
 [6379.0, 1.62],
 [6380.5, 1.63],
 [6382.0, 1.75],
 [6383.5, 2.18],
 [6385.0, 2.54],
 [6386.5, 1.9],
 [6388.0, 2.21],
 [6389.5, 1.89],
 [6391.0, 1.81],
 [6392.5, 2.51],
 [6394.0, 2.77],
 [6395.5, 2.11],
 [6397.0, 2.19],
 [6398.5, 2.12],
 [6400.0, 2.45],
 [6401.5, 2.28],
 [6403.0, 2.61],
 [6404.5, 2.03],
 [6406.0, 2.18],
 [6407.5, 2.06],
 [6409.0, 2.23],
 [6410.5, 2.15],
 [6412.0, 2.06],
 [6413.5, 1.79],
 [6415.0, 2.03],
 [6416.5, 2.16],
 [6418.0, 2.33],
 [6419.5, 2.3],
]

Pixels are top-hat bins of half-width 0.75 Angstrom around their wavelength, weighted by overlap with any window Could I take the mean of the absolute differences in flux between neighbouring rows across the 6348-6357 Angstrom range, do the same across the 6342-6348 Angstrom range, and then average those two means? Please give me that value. 0.353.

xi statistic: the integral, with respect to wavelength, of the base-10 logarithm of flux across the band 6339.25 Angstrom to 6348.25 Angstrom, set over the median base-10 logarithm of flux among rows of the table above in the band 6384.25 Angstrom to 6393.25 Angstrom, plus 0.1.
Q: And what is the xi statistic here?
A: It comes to 9.6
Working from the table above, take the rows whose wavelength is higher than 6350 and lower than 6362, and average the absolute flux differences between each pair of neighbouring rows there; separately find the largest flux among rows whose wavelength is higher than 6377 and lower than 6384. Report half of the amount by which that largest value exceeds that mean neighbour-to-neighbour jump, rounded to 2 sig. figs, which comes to 0.95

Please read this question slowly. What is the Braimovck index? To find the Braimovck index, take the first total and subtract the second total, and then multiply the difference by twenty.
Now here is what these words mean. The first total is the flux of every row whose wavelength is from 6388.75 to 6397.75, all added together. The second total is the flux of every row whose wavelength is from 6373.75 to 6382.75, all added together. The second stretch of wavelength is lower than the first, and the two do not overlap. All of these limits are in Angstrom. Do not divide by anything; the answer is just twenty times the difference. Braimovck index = 36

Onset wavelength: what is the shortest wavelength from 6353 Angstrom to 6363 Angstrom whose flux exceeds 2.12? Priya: 6353.5 Angstrom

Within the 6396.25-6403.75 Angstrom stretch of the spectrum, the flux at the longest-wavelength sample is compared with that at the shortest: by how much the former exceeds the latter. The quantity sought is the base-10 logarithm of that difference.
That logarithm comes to -0.38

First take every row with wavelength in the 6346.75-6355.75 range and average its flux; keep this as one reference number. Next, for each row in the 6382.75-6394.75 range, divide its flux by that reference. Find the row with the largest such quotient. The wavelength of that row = 6394.0 Angstrom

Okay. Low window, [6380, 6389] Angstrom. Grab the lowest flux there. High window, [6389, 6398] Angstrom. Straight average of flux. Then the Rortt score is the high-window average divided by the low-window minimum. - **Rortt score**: 1.36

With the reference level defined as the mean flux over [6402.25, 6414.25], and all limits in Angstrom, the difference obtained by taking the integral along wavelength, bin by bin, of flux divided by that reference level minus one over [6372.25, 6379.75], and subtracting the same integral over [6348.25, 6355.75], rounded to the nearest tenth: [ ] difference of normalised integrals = -1.0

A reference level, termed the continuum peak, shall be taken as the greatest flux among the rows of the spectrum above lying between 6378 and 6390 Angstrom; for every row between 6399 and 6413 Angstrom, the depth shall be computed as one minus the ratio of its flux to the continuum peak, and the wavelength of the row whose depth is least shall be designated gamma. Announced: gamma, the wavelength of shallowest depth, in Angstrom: 6403.0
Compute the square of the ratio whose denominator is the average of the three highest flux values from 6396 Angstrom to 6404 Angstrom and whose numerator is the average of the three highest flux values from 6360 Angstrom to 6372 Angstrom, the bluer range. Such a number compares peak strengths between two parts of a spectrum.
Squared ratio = 1.02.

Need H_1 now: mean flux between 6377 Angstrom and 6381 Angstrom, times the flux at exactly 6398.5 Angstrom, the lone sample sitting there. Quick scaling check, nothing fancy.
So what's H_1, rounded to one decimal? 3.7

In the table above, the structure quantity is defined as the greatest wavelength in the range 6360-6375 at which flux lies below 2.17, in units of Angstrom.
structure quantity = 6374.5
